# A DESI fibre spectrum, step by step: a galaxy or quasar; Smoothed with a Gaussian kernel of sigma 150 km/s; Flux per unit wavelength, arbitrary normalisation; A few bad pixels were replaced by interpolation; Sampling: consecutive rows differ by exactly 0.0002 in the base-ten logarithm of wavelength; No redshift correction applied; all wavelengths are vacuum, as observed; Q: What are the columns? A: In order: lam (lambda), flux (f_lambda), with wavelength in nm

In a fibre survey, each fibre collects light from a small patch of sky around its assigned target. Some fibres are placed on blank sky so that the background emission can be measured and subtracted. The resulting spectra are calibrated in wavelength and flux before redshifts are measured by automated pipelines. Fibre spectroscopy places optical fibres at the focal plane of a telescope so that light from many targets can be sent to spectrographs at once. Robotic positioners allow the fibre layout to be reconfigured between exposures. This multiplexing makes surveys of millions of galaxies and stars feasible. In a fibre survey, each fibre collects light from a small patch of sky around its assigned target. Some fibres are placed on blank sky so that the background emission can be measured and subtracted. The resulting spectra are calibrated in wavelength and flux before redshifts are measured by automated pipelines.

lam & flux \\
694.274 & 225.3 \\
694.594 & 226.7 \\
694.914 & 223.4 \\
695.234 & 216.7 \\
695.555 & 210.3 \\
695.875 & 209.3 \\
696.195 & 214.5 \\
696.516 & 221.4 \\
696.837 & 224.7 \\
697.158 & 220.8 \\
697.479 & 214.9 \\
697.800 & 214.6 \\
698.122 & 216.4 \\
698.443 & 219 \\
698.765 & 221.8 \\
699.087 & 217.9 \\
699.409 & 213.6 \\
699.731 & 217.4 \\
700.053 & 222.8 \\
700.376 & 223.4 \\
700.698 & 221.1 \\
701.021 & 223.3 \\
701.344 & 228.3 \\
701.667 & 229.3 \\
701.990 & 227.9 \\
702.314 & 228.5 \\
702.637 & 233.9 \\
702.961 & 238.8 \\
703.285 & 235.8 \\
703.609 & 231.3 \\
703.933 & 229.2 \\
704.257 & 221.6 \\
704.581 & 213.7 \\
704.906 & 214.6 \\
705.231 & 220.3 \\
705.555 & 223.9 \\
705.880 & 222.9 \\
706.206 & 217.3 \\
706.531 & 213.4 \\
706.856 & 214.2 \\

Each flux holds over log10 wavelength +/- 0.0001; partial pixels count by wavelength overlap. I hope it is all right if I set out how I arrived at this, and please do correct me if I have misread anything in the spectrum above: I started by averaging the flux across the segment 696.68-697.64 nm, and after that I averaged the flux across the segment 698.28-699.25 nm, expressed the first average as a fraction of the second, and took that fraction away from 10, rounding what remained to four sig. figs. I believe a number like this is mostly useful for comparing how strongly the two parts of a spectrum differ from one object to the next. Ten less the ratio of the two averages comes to 8.997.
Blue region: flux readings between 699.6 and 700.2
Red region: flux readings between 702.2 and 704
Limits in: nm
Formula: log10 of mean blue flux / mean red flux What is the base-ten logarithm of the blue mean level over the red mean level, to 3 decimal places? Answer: -0.025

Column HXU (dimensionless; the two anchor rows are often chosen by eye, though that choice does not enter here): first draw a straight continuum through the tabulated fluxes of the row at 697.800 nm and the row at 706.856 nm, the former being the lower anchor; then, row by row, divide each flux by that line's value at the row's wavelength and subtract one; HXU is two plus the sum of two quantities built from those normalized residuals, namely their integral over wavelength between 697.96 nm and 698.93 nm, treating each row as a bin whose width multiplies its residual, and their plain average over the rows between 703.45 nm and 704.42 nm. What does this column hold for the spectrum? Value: 2.081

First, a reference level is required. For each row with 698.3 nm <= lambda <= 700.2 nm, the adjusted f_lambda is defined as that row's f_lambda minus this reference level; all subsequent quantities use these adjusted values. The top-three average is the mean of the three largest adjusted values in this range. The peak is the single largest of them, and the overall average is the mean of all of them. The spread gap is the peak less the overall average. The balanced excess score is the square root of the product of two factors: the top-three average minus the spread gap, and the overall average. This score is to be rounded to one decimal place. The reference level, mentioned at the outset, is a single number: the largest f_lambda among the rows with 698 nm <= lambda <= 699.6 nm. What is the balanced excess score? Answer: 3.8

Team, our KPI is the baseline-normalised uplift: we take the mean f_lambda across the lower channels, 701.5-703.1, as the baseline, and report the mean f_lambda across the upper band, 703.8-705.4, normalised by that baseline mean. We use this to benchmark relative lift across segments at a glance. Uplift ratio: 0.95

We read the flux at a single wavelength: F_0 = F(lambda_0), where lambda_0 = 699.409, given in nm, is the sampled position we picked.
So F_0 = 213.6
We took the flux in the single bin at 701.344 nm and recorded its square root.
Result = 15.1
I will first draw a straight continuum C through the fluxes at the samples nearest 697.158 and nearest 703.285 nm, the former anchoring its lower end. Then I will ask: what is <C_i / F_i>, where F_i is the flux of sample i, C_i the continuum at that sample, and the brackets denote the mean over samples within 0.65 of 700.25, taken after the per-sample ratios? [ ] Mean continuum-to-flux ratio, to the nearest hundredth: 1.03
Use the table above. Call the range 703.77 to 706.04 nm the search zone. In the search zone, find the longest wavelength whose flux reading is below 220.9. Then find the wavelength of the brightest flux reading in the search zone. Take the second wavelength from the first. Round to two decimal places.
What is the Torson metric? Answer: 1.30 nm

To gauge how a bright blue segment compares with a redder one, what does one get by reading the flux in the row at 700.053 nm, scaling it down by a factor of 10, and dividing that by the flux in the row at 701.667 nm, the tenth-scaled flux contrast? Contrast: 0.097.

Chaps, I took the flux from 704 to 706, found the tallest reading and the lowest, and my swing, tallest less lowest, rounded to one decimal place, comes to 10.2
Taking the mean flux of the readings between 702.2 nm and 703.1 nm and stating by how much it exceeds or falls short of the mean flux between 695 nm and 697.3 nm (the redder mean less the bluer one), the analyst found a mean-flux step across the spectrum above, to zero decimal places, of 17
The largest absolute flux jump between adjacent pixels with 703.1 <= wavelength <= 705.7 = 7.9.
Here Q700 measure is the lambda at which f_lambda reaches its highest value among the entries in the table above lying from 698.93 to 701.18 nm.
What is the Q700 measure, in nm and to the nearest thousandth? 700.376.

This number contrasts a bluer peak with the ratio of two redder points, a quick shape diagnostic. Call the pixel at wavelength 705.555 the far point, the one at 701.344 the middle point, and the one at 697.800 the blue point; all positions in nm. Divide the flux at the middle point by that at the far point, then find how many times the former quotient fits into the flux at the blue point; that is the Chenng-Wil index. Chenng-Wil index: 210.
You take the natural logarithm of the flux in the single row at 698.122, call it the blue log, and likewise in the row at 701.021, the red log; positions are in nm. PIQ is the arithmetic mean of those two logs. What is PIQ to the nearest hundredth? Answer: 5.39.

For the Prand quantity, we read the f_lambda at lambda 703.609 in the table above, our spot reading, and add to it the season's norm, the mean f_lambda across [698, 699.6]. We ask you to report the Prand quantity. 449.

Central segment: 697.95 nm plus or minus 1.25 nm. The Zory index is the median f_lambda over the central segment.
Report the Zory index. 218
